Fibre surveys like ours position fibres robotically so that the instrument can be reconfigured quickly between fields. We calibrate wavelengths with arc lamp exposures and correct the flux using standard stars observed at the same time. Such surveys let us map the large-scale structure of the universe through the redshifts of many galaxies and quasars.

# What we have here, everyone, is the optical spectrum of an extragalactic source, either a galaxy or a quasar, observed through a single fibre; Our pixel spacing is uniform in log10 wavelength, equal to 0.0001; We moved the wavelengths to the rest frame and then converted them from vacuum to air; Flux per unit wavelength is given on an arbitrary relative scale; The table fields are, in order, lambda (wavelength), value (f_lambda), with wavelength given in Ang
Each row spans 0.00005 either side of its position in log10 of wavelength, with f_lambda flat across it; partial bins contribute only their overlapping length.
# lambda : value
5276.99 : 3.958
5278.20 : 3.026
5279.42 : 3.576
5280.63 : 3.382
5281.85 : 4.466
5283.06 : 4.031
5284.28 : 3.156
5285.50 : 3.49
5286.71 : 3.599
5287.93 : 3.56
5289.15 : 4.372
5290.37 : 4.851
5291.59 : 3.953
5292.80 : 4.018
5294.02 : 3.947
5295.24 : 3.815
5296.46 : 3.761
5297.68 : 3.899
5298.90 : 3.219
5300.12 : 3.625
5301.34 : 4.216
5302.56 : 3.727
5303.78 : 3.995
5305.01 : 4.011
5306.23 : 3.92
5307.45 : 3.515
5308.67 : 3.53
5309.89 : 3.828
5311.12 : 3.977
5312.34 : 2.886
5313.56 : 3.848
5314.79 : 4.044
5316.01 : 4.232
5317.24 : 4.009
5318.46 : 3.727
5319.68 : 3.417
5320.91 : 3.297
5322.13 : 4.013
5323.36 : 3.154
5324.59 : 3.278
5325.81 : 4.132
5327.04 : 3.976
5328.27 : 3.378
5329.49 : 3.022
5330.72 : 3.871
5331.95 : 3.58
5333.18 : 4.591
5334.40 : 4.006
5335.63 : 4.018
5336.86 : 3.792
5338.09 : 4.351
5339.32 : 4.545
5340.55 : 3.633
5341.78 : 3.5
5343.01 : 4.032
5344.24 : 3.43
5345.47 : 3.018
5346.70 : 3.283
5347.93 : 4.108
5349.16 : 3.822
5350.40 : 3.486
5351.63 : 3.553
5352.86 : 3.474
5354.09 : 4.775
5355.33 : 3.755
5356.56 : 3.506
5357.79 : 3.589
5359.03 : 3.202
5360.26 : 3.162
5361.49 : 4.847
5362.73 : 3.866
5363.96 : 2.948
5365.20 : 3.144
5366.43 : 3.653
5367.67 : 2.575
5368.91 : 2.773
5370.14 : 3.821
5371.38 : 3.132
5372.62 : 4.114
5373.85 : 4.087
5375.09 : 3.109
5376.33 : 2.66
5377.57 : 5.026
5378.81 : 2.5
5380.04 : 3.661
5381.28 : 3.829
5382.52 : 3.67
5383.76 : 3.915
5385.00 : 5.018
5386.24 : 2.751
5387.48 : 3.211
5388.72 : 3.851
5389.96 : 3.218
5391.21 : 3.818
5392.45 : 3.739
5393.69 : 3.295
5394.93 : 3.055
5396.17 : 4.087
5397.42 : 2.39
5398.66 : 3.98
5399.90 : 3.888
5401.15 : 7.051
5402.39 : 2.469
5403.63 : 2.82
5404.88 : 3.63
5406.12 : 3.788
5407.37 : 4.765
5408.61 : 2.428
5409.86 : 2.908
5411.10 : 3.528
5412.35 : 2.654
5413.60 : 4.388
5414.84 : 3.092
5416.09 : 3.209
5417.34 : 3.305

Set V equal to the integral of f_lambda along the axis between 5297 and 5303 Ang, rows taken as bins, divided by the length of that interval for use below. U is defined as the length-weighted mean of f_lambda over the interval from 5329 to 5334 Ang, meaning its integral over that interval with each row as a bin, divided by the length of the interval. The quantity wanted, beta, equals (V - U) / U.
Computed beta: -0.01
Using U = 3.80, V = 3.74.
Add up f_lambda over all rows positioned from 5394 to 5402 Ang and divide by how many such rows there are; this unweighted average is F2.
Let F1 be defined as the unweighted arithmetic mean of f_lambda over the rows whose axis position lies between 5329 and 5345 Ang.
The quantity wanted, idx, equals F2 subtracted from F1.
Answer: -0.200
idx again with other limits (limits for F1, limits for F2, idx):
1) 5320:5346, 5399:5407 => -0.197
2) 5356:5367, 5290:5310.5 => -0.326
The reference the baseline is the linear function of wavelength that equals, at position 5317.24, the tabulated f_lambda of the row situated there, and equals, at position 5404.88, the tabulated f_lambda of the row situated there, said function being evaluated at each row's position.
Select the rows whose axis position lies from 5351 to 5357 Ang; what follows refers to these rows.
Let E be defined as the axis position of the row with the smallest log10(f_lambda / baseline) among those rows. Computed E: 5352.86 Ang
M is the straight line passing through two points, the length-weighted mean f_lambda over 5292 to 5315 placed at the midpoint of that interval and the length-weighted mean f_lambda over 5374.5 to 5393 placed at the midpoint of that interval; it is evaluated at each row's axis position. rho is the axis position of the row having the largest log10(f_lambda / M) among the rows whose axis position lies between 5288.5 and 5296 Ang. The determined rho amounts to 5290.37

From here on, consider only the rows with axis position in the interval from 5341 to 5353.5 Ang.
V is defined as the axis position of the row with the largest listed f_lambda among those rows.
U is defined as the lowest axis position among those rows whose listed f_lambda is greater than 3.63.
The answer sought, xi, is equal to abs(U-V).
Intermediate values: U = 5343.01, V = 5347.93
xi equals 4.9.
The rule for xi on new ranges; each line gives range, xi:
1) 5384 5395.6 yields 0.0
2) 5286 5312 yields 1.2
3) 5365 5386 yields 11.1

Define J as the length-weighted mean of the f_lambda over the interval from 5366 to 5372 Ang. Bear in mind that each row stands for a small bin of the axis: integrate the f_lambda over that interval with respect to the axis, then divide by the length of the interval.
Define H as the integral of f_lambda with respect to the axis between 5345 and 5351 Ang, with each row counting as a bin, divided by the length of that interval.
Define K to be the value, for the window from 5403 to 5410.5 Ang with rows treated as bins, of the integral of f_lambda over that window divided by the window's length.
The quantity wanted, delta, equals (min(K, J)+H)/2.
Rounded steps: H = 3.55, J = 3.2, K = 3.39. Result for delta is 3.4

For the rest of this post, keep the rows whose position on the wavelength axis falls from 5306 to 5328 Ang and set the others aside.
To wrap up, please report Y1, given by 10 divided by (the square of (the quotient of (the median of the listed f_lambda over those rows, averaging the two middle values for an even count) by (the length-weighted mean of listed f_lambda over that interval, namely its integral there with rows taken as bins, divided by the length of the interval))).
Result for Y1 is 9.3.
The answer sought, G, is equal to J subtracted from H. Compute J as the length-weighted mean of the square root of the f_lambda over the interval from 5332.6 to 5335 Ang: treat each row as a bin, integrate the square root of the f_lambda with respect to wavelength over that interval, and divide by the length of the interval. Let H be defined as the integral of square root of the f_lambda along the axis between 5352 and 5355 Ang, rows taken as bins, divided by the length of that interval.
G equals -0.08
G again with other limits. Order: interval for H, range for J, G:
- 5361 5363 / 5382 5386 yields 0.08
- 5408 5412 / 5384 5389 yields -0.21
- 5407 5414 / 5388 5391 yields -0.06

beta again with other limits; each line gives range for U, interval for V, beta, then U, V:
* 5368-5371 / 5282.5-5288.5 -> 0.11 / 3.21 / 3.56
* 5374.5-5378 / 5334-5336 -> 0.14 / 3.52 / 4.01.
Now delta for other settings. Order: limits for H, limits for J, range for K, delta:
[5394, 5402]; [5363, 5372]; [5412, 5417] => 3.6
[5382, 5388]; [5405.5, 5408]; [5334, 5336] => 3.9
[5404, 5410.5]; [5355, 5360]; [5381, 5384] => 3.5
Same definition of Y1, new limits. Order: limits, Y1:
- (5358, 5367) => 12.3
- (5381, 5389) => 9.5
